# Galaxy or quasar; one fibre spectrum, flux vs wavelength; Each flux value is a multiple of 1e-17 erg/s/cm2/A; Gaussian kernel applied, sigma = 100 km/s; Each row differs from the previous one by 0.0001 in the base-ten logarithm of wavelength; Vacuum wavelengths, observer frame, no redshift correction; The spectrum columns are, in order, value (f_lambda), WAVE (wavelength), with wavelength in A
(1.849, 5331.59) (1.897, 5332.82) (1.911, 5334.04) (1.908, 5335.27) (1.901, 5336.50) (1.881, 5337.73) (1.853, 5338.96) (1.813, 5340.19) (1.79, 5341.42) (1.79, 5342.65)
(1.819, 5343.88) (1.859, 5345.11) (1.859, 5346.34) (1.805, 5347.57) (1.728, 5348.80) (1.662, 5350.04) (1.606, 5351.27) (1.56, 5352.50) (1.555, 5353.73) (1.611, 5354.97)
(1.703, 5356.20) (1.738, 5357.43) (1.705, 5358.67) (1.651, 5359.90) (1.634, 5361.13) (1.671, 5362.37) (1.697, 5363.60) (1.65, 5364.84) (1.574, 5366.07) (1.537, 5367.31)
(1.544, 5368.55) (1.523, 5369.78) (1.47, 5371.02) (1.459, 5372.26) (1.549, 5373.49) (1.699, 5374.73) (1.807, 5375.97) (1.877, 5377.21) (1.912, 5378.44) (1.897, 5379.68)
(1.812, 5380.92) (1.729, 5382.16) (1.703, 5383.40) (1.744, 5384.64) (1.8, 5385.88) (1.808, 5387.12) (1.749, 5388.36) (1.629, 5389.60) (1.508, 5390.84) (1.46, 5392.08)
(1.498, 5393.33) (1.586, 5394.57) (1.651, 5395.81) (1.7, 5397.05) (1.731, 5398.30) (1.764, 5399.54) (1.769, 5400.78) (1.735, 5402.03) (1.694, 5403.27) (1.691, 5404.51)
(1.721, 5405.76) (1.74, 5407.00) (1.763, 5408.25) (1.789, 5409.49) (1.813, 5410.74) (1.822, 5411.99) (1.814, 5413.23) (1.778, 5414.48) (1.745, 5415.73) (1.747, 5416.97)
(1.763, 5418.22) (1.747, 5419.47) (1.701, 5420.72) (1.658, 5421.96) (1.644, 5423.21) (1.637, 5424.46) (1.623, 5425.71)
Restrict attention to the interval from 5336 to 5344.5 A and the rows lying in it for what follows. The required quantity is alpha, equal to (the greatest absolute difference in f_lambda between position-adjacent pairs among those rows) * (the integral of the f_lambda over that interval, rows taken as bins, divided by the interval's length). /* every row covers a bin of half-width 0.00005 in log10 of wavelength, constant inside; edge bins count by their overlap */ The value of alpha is 0.07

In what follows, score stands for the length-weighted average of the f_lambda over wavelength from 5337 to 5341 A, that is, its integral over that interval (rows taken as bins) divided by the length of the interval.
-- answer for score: 1.85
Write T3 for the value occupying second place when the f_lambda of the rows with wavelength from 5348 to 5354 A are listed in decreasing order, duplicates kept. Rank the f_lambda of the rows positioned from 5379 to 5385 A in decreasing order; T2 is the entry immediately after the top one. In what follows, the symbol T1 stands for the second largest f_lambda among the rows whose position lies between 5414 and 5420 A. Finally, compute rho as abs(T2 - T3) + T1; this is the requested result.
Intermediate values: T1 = 1.763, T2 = 1.812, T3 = 1.662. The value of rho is 1.91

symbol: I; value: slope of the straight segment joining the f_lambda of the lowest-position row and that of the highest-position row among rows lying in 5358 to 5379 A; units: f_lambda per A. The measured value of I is 0.010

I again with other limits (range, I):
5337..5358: -0.007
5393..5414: 0.016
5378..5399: -0.009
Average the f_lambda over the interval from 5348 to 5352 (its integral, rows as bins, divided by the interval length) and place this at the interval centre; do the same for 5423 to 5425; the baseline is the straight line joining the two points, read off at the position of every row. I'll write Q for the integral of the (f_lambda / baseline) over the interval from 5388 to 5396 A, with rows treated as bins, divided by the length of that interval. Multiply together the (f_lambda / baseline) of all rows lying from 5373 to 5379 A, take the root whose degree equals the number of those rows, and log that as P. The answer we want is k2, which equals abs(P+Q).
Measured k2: 2.02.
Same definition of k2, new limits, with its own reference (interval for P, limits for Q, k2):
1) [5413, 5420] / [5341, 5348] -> 2.17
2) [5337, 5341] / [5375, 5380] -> 2.23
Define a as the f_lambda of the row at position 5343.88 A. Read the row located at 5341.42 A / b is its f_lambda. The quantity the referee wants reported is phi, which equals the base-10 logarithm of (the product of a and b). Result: 0.51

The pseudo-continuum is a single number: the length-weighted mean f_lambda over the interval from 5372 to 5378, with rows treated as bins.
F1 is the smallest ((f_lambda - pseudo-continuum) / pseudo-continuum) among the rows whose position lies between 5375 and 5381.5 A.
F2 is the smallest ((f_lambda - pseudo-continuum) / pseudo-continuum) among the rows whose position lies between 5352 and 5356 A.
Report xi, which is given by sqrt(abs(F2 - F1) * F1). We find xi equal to 0.10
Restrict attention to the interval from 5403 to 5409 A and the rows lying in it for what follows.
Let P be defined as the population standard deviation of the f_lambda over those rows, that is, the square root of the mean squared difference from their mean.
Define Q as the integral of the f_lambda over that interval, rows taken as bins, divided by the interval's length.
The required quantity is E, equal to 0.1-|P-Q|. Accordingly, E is -1.60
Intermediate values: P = 0.027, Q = 1.73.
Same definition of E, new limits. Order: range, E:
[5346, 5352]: -1.53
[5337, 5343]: -1.69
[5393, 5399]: -1.46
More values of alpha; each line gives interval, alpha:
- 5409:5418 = 0.06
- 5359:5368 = 0.12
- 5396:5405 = 0.07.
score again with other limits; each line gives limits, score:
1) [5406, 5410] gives 1.76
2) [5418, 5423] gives 1.71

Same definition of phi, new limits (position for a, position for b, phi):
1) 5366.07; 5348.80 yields 0.43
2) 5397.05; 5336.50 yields 0.51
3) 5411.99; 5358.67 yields 0.49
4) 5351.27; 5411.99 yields 0.47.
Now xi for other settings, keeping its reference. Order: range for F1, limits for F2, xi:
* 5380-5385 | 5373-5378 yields 0.01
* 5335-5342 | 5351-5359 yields 0.09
